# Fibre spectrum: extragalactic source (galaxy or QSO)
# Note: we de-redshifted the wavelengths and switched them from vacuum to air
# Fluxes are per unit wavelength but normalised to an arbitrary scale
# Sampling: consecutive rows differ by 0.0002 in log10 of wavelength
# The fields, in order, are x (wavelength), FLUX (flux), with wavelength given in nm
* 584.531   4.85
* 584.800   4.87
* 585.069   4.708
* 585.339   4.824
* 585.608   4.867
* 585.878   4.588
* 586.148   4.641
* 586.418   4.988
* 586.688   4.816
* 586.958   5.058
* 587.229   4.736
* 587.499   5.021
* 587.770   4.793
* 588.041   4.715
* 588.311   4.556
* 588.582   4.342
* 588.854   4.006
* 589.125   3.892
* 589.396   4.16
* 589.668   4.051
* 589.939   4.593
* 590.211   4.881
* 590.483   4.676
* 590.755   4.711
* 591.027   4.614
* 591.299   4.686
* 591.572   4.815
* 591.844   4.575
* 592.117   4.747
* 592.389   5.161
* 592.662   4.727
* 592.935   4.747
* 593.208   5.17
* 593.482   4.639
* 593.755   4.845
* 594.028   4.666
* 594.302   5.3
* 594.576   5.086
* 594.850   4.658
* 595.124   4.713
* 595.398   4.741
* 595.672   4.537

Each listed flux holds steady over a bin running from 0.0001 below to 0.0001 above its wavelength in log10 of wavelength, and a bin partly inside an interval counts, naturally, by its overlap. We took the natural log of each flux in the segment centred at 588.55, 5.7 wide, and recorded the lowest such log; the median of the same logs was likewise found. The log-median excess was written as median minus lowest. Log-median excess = 0.184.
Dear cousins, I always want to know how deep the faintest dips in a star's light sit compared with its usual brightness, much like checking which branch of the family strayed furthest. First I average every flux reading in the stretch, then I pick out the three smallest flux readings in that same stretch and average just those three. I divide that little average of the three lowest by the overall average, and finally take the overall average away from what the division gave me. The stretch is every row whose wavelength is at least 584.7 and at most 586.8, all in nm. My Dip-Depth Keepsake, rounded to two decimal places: -3.82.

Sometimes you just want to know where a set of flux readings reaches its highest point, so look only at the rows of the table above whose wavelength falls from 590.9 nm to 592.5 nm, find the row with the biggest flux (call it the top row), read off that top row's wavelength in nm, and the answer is 592.389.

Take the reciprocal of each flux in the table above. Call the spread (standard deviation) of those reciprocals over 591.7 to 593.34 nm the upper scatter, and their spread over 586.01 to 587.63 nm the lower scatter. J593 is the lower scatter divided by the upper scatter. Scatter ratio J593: 0.70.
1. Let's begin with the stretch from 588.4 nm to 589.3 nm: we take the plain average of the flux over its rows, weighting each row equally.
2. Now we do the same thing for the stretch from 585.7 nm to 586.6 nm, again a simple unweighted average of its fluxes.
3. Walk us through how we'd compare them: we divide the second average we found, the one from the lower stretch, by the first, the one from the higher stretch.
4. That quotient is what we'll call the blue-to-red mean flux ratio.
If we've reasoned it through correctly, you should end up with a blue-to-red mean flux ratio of 1.16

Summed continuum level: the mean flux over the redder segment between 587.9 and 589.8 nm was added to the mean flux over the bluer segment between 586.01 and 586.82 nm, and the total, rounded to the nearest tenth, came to 9.1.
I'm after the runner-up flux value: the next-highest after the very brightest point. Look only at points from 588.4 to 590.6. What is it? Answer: 4.676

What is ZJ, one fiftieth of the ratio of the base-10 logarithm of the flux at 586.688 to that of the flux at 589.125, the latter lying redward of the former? 0.023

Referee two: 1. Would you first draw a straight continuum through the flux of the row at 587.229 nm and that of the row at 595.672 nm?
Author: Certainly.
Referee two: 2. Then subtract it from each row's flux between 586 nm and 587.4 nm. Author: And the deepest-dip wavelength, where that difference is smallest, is 586.148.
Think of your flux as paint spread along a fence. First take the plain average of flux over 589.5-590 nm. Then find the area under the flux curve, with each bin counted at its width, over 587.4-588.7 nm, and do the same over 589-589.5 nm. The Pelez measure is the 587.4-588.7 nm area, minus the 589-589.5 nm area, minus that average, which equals -0.2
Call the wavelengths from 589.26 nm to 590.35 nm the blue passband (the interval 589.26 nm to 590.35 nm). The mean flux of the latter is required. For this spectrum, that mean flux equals 4.4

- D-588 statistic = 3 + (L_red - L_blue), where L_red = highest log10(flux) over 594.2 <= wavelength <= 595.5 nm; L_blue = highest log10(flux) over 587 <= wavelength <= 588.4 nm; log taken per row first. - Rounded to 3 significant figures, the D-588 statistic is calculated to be 3.02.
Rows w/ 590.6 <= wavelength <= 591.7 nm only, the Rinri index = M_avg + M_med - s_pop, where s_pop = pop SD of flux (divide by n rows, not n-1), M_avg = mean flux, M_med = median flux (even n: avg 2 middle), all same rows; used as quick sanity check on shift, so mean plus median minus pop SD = 9.33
